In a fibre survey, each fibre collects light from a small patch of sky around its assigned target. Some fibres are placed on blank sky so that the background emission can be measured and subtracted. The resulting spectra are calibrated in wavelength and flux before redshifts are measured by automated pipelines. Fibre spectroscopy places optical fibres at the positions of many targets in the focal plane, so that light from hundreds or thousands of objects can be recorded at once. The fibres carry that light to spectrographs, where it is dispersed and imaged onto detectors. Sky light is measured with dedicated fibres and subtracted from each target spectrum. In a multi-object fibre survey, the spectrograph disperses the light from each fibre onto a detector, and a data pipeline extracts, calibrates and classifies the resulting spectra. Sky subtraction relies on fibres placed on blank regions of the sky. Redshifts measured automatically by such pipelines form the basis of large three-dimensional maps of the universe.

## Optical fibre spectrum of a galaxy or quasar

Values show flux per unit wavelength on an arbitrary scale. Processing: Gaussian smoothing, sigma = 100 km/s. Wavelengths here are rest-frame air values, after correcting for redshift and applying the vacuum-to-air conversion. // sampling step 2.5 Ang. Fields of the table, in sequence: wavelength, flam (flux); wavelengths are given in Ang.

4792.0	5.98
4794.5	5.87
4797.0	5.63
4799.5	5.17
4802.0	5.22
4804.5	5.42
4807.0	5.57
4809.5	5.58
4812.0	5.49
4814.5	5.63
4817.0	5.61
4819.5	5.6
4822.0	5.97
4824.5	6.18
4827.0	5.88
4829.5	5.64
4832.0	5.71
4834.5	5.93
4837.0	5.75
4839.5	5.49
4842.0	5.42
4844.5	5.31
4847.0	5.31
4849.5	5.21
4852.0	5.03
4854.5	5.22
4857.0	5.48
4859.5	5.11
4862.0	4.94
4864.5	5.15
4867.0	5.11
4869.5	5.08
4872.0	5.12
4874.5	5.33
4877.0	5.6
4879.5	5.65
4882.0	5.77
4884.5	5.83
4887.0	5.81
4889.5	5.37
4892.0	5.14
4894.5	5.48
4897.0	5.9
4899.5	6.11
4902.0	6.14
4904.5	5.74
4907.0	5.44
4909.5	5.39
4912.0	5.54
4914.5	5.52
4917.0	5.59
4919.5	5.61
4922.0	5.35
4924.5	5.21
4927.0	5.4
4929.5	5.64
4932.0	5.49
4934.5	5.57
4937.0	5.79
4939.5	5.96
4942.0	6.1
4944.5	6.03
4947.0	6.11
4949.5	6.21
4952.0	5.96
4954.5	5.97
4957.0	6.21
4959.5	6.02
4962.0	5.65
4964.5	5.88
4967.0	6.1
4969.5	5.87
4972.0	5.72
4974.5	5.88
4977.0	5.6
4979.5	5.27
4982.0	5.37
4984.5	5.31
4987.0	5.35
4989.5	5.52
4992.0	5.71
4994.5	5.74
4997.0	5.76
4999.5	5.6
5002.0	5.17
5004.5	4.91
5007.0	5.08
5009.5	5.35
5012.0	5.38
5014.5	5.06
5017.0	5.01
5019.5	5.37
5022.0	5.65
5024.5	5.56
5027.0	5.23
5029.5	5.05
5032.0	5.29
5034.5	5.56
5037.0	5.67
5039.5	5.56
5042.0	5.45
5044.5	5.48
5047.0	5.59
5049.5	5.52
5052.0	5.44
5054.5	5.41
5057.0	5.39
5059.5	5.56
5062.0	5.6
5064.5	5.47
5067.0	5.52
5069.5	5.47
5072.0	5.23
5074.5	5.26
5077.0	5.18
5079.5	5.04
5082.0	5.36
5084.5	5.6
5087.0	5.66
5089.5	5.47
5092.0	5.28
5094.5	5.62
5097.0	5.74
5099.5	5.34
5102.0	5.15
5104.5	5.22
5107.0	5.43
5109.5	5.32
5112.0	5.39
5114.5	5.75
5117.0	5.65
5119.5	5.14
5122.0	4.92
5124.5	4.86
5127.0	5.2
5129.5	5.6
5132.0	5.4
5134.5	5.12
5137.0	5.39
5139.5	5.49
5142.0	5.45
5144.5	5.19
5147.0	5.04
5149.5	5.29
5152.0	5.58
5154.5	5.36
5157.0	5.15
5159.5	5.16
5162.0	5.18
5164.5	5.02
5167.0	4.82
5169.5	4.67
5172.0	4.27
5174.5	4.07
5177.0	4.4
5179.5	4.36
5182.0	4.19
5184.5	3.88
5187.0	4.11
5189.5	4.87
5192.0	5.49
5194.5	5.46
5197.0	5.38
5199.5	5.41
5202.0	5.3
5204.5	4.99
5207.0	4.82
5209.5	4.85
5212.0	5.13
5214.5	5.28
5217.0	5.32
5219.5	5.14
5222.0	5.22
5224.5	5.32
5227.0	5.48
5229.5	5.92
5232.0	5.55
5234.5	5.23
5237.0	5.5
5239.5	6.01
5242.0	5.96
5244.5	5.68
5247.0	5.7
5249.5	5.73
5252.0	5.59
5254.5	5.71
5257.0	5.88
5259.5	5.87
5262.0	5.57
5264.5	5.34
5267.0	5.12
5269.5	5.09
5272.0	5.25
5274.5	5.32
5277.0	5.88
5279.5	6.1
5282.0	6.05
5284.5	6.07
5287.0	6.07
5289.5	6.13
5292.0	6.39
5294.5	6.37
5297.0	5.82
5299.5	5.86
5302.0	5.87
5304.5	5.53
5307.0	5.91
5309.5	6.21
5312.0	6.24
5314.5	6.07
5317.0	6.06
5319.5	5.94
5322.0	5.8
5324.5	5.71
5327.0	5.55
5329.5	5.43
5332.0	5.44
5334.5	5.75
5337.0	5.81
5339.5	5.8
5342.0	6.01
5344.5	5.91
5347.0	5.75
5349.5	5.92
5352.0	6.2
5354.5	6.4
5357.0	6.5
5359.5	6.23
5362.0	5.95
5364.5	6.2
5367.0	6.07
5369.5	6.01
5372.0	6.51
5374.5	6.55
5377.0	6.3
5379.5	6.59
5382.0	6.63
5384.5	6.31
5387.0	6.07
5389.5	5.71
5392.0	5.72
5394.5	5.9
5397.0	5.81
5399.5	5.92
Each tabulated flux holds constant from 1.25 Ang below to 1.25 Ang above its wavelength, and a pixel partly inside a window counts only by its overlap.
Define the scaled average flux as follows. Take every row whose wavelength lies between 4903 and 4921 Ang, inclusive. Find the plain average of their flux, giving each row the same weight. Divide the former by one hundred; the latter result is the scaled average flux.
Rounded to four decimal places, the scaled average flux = 0.0555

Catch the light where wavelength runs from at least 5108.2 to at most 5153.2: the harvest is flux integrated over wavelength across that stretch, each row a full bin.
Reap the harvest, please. 239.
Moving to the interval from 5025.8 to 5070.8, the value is 246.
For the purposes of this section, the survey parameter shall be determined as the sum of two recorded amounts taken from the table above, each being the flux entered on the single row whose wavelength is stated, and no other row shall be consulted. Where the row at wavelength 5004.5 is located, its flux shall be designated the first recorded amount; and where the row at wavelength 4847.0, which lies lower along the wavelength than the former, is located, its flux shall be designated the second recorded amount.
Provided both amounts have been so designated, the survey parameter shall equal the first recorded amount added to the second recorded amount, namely 10.2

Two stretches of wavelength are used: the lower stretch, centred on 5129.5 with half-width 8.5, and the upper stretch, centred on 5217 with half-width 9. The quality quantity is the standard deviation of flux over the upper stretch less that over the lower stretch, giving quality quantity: -0.10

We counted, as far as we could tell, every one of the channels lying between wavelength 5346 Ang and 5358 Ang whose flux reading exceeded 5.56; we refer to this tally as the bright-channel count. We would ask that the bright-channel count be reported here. 5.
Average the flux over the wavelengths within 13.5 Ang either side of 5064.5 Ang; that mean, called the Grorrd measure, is 5.41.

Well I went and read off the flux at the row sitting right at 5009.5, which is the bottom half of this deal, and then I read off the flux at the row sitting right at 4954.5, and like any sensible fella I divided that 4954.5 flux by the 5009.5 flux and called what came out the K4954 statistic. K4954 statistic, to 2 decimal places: 1.12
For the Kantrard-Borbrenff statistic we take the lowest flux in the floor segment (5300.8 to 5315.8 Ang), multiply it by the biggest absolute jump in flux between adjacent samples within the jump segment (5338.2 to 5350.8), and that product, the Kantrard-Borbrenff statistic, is 1.16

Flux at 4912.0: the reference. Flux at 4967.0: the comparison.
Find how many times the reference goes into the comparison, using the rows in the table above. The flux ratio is 1.10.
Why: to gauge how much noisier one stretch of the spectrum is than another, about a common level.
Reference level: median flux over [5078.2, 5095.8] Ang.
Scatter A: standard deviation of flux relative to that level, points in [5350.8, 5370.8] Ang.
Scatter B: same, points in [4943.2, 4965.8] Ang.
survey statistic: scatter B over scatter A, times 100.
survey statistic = 93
